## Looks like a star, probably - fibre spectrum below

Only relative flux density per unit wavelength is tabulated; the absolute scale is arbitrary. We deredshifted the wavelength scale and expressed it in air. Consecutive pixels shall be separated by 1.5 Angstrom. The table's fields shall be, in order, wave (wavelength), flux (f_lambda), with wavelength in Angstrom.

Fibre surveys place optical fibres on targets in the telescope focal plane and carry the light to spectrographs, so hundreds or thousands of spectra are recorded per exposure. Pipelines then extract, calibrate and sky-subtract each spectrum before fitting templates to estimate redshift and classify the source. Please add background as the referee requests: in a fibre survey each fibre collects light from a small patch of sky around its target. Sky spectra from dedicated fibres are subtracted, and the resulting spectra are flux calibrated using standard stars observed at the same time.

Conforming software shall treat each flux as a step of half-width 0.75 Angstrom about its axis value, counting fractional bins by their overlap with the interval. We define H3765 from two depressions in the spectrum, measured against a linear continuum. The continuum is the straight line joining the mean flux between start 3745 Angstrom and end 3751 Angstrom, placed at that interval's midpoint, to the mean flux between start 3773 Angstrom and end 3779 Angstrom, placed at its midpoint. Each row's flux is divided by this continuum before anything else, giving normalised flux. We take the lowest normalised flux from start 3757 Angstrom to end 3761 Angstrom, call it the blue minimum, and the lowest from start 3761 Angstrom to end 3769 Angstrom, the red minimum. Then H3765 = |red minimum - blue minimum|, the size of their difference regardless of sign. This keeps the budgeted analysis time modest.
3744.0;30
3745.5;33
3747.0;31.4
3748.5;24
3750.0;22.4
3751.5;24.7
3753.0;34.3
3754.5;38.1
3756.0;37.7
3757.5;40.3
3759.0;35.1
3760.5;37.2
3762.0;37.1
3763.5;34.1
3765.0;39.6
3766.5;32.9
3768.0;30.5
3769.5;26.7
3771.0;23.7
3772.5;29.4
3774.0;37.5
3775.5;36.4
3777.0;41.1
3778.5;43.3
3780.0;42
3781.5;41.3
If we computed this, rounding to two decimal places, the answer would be 0.24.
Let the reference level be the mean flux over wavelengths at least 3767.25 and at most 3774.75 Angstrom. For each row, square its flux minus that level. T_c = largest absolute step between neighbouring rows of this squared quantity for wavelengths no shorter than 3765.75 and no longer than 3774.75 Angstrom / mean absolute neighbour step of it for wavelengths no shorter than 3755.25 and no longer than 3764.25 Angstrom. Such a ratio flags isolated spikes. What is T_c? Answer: 1.6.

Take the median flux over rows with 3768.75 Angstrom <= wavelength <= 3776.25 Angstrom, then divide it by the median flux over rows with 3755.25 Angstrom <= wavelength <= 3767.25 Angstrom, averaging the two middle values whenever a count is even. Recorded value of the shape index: 0.79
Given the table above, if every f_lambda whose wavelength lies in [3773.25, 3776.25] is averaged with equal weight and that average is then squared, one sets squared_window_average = 1365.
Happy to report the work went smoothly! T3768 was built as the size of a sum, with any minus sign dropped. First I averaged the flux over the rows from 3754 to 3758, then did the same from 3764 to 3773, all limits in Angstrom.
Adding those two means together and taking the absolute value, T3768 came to 69.2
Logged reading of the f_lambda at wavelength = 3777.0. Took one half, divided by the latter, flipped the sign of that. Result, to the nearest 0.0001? -0.0122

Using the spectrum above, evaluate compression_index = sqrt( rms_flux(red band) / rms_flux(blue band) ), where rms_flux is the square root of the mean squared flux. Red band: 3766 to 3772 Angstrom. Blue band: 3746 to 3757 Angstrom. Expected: 0.96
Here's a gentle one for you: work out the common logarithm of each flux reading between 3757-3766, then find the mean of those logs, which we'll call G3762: 1.57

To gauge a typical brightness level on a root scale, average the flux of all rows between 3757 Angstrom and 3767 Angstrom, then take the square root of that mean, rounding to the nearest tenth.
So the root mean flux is 6.1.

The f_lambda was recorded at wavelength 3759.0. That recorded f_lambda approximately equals 35.1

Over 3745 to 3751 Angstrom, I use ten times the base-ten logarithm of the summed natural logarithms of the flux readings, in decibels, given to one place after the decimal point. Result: 11.2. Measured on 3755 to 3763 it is 12.6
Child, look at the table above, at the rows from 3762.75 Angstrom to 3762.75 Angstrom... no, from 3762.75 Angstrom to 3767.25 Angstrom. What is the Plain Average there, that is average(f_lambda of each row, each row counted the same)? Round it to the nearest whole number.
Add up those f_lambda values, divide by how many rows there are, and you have 36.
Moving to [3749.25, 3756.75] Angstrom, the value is 31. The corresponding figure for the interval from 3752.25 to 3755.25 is 36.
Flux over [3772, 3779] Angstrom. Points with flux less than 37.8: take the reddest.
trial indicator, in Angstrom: 3775.5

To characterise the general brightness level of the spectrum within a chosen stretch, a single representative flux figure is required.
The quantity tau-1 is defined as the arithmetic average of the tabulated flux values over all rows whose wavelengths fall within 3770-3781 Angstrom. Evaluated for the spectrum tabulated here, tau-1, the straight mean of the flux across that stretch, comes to 36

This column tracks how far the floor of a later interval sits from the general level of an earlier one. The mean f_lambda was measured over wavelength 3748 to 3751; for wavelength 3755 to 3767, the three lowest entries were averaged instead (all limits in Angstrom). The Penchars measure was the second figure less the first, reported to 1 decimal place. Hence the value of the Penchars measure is 10.8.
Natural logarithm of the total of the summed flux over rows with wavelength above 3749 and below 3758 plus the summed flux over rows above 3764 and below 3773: 5.94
